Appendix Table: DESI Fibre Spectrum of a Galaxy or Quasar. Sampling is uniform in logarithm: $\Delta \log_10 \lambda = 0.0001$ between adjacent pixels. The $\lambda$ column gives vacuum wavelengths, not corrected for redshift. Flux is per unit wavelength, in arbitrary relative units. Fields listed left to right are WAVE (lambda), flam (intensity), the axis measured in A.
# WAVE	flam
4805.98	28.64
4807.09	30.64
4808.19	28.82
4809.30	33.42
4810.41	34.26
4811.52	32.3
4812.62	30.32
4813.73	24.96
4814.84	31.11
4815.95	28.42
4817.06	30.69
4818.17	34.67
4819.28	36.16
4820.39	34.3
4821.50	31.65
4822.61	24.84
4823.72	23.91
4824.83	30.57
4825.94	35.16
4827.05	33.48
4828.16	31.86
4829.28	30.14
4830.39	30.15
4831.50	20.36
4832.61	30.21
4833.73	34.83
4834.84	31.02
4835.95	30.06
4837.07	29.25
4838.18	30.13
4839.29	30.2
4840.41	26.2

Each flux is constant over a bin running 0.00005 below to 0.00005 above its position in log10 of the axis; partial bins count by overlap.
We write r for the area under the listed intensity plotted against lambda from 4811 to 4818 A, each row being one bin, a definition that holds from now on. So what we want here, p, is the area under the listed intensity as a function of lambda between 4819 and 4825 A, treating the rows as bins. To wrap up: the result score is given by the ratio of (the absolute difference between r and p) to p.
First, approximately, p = 180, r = 209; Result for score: 0.16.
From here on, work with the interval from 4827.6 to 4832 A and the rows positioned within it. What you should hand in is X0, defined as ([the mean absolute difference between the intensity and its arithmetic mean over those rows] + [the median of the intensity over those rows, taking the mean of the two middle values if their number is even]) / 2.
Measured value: 17.0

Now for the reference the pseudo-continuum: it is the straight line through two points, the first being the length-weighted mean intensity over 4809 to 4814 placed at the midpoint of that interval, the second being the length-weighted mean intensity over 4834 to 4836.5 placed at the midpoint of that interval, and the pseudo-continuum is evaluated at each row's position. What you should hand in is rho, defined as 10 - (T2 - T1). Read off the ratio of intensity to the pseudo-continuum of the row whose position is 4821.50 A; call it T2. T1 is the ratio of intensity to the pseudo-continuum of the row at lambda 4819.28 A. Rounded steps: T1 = 1.16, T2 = 1.01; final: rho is 10.1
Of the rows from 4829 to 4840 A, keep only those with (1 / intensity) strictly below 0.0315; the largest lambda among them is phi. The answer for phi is 4833.73 A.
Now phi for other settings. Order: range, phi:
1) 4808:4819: 4818.17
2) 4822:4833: 4828.16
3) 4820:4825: 4820.39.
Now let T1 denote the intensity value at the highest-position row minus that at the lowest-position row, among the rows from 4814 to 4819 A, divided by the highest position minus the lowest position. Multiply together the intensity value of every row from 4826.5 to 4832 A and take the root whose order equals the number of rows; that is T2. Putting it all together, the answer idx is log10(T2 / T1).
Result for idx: 1.43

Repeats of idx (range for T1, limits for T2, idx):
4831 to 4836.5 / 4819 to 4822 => 1.19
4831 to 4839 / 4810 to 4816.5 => 1.31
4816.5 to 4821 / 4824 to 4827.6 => 1.48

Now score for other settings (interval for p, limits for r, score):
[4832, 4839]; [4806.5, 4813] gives 0.05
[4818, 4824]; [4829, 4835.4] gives 0.01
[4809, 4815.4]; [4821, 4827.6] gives 0.00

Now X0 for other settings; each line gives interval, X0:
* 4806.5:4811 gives 17.0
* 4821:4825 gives 15.5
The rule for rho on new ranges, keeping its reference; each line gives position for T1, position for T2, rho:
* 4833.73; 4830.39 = 10.2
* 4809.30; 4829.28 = 10.1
